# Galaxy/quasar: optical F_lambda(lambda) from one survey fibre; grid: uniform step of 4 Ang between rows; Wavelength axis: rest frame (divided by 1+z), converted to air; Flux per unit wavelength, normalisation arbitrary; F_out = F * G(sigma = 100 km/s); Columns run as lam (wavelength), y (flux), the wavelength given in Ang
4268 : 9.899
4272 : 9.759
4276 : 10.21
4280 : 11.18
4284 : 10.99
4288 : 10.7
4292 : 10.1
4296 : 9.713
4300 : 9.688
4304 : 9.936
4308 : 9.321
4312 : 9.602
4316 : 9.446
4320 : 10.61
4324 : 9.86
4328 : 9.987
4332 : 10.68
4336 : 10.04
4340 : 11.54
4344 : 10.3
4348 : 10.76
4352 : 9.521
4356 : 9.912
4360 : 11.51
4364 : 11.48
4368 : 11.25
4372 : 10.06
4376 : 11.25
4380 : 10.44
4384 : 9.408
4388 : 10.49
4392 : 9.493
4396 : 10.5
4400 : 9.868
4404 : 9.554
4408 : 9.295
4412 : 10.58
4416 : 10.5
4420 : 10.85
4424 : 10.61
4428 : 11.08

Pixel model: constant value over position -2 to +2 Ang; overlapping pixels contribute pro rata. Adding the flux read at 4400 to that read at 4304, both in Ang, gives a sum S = 19.8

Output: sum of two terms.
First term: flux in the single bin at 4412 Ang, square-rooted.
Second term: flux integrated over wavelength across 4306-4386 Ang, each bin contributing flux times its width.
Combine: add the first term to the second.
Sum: 831.2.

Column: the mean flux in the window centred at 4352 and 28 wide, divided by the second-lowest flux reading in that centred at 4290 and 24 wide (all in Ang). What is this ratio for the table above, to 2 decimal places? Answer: 1.10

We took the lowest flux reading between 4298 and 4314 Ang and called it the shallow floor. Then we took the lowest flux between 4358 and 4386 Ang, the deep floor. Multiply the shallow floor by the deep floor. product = 88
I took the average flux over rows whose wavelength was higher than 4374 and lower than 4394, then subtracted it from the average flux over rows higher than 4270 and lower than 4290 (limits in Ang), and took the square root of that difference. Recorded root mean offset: 0.6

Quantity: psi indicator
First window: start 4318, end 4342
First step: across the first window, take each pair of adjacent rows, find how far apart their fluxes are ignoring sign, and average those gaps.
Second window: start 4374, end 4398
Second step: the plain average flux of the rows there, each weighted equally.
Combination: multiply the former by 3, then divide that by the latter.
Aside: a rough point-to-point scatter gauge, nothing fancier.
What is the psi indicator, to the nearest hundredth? 0.22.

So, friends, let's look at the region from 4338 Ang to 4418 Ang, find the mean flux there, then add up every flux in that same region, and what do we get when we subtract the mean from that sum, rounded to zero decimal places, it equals 197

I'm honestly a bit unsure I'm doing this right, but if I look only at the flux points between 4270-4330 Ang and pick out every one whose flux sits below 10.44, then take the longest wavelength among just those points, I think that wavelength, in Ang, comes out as 4328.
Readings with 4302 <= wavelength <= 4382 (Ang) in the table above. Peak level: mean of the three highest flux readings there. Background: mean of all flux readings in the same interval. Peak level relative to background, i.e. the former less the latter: 1.13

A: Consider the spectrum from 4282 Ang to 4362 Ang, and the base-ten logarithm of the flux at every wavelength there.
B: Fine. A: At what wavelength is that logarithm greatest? 4340 Ang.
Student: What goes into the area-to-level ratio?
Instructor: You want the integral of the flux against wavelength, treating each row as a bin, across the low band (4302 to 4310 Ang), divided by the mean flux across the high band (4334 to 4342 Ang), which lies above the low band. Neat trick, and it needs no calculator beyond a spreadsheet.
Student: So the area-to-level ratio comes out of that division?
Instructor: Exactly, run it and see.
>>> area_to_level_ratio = 7.1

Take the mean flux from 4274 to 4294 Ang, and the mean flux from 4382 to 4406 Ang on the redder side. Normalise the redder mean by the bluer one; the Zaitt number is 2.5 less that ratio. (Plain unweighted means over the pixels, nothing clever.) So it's 1.57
